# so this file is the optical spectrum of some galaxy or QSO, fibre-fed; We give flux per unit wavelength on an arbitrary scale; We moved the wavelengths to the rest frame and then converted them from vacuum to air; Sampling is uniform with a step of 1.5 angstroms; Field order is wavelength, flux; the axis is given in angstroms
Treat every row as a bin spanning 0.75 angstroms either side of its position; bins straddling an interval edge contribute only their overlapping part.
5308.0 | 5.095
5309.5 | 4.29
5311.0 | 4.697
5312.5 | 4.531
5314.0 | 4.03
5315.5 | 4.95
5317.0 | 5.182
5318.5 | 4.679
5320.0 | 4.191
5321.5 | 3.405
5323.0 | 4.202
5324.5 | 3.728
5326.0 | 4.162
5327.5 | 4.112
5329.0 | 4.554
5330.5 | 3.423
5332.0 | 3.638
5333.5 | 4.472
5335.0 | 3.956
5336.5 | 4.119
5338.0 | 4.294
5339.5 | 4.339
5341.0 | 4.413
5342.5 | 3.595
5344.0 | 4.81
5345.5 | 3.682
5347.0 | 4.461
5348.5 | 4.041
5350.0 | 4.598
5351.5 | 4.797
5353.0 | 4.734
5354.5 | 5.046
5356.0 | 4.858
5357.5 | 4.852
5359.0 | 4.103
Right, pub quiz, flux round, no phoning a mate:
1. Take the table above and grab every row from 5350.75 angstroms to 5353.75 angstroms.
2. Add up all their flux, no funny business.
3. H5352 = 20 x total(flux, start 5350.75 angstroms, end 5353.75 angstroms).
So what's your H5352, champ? 191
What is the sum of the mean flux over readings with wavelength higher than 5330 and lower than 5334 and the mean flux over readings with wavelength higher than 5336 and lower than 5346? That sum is 8.0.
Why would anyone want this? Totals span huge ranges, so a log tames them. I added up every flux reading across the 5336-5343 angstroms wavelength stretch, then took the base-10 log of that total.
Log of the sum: 1.32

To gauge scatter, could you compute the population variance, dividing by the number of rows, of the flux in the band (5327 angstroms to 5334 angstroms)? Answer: 0.20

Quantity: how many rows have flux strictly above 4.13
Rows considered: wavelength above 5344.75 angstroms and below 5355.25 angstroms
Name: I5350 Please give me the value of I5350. 5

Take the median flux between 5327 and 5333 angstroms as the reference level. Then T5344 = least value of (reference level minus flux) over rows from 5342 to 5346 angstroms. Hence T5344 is -0.9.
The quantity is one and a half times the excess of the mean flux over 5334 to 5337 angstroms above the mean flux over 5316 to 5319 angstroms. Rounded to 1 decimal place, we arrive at -1.3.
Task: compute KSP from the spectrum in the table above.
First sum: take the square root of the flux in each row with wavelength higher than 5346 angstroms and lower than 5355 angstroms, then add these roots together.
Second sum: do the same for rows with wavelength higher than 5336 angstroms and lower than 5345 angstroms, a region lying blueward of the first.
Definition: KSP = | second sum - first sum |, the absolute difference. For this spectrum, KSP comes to 0.5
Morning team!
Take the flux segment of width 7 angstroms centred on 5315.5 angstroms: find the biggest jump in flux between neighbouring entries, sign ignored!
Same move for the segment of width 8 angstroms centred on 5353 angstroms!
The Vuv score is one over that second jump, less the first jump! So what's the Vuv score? 2.3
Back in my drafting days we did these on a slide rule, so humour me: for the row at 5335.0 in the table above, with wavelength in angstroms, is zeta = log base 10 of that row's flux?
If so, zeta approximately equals 0.60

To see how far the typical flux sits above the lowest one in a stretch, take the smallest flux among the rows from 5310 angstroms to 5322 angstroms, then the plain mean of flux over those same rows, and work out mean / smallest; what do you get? 1.31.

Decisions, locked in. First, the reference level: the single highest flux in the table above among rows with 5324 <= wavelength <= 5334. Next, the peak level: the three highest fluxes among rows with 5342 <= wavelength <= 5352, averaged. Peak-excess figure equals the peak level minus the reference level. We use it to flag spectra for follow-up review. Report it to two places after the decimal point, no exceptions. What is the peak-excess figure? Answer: 0.18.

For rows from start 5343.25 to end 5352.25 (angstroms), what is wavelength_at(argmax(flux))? 5344.0 angstroms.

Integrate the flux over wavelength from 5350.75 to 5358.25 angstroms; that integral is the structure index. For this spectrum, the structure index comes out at 36.4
